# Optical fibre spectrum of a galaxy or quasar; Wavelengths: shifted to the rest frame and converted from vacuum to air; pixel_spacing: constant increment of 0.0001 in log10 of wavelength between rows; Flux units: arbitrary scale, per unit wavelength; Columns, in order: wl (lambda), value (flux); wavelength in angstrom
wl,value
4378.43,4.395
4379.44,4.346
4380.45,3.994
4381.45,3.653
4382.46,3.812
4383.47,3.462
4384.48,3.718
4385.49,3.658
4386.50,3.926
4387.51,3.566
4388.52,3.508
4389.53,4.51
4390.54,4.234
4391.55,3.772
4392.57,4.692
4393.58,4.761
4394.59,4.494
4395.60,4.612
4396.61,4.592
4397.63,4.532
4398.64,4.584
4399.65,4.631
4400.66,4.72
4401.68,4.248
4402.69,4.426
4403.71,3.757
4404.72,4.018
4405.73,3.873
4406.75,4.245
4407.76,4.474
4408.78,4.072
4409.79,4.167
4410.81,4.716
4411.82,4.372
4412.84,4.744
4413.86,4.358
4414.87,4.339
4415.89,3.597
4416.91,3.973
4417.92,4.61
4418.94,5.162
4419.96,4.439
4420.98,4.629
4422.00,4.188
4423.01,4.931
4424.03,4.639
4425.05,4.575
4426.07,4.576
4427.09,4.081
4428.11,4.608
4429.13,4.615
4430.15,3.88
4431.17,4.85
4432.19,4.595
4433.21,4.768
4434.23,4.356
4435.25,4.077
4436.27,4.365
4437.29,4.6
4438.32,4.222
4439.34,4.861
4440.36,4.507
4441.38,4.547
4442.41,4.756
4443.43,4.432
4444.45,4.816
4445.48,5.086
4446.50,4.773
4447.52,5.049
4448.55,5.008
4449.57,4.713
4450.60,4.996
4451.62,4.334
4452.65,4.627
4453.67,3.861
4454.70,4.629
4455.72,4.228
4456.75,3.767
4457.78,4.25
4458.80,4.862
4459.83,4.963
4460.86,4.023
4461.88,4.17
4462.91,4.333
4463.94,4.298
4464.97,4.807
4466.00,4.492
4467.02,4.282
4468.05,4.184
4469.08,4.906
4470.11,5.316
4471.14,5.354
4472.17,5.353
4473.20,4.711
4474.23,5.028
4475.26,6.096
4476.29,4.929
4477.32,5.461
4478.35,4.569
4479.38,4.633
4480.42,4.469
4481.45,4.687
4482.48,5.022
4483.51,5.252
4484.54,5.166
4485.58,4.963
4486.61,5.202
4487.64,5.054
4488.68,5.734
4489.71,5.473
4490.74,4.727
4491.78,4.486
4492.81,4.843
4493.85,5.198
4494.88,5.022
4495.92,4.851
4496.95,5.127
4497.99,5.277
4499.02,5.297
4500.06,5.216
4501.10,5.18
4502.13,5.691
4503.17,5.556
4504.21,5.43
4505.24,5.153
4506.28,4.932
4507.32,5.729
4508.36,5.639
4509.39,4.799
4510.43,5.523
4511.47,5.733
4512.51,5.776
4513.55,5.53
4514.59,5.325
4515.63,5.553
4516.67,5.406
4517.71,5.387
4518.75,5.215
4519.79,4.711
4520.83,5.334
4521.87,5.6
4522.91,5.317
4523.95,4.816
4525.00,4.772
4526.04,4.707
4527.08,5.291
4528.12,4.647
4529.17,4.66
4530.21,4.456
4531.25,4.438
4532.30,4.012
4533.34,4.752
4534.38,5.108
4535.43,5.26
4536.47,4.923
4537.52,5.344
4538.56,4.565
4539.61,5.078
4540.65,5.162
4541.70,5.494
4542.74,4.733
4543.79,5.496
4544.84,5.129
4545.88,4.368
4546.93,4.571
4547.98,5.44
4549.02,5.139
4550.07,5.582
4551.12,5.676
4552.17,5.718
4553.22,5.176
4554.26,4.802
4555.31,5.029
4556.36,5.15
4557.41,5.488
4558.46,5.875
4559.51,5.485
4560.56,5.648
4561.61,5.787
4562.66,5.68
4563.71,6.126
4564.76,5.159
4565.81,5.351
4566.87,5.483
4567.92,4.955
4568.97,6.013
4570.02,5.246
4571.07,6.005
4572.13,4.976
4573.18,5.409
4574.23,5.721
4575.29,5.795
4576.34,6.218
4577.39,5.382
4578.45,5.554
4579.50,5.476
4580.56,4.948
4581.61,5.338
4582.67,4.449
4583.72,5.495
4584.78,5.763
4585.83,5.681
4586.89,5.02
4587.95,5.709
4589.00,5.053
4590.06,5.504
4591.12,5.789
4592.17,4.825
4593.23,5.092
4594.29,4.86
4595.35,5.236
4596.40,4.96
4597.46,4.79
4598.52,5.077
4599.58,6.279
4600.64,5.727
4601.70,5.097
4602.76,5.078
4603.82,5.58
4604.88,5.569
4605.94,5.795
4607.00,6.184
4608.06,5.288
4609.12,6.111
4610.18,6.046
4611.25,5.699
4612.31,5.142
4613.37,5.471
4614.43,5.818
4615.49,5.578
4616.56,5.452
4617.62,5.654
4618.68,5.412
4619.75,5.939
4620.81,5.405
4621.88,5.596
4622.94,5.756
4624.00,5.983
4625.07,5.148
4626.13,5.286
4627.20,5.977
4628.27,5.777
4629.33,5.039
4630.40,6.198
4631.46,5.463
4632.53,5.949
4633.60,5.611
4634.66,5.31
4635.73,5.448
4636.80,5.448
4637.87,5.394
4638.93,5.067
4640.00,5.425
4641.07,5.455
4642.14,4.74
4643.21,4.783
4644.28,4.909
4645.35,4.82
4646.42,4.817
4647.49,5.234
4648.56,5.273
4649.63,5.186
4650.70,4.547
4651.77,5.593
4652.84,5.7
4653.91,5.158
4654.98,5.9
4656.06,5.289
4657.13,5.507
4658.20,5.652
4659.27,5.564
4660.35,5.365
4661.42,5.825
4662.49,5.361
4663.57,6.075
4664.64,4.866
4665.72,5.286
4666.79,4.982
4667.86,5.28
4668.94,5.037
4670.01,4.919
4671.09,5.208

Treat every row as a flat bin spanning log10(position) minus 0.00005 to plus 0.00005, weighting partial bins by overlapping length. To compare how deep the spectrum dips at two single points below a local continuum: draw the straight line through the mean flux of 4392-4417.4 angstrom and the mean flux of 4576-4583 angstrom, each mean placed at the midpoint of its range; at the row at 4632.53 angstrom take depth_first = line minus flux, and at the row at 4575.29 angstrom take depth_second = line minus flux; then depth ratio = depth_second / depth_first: 1.5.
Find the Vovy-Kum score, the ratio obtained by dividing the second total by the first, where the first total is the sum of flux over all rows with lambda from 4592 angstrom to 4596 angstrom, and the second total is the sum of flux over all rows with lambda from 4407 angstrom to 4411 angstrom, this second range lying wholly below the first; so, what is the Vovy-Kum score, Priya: 0.87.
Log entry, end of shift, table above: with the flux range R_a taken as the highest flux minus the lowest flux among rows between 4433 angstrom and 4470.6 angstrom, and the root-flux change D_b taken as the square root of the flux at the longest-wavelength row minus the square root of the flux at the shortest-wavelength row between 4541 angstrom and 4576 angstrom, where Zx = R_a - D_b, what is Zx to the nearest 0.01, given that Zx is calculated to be 1.49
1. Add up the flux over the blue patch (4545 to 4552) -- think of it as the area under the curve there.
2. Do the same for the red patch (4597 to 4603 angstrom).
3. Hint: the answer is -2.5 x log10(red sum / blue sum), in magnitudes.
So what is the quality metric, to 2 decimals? -0.04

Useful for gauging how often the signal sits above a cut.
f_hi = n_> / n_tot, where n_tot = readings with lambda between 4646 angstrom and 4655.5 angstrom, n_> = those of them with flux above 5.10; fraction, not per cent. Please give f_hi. 0.8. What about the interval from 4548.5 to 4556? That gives 0.7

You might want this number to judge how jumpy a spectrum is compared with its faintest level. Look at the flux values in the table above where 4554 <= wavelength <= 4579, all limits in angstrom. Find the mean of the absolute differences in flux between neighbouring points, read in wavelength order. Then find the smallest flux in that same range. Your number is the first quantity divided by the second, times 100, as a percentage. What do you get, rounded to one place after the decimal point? 9.1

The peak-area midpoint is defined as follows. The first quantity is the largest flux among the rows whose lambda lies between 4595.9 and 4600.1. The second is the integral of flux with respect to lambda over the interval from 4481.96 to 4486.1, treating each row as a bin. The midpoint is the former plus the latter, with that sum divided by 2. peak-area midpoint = 13.7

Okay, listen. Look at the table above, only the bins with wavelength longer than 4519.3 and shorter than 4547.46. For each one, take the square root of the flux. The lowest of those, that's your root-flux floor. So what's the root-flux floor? 2.00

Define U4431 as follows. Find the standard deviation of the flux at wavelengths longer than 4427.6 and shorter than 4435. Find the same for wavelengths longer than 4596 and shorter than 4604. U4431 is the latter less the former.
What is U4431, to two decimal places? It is 0.17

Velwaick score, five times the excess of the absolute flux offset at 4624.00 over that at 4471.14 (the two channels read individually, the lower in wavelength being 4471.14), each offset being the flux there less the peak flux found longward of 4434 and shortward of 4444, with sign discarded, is 3.1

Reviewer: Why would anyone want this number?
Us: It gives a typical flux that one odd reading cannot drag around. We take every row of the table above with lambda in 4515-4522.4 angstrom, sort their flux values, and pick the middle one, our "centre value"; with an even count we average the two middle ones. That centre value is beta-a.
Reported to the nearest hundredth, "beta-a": 5.39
